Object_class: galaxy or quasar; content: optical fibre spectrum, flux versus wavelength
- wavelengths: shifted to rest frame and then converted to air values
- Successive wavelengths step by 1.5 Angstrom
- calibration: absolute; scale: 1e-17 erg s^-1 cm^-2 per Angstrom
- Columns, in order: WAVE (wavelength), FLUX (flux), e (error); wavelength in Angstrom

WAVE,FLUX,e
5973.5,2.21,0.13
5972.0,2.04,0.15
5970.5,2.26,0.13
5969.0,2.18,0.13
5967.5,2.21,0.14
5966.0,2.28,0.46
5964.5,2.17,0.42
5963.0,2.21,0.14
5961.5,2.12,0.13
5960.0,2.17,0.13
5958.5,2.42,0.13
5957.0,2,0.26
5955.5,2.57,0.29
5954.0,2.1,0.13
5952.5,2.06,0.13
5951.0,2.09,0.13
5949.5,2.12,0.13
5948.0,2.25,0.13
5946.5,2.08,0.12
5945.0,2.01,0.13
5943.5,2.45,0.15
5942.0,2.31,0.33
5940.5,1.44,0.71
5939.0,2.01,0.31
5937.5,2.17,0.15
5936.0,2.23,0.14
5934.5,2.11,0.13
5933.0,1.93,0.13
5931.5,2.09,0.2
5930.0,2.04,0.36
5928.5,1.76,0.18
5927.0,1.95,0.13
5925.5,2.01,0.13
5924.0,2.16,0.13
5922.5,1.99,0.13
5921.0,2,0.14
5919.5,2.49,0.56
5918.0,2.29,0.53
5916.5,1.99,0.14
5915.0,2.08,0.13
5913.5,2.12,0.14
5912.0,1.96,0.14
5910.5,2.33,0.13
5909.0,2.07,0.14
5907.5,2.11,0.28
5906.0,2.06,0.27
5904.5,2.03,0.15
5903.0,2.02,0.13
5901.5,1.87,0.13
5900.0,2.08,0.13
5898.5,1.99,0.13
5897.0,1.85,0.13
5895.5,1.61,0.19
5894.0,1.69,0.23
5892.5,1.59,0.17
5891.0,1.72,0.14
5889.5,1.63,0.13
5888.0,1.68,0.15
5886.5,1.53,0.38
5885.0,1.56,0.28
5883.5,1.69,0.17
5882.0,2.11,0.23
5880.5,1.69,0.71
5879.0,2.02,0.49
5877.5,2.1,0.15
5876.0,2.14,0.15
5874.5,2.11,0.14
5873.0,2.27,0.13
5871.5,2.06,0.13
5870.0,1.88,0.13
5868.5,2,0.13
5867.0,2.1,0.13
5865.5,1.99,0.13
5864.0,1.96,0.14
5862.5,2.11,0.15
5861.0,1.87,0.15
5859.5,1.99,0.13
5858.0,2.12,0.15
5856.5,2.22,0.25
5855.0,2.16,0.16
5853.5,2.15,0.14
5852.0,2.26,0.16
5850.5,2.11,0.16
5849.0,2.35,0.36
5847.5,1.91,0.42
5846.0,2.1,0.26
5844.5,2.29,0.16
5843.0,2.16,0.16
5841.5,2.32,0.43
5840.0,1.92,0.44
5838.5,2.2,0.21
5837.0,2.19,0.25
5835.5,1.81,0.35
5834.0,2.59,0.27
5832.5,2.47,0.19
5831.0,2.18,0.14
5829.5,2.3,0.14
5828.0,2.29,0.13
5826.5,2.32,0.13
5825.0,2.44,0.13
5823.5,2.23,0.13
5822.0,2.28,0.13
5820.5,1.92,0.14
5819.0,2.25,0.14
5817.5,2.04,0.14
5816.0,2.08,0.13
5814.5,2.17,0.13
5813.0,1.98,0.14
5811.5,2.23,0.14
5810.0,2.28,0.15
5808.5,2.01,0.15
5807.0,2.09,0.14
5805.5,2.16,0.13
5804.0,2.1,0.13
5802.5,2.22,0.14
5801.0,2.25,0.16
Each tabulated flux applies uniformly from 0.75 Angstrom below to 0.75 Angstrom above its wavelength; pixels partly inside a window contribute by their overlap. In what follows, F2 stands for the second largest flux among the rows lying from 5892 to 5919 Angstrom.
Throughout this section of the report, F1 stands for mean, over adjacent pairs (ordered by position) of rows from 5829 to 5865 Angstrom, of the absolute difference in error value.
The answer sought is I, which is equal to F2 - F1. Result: 2.22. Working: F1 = 0.07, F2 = 2.29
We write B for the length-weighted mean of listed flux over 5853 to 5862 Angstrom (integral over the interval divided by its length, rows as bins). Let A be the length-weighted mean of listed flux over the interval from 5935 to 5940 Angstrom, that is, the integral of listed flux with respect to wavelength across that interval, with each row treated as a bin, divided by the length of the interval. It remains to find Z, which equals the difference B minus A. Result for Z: -0.02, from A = 2.10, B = 2.08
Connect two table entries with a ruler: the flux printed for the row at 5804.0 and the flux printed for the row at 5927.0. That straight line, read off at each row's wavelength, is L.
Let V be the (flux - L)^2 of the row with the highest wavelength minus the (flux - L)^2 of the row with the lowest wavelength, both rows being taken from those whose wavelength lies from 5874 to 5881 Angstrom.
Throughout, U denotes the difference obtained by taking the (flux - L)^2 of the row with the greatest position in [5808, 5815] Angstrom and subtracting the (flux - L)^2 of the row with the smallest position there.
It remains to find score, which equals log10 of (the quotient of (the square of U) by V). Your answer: -6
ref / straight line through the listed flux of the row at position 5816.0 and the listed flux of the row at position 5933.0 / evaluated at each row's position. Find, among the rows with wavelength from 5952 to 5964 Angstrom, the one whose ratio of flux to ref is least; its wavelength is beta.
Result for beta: 5957.0 Angstrom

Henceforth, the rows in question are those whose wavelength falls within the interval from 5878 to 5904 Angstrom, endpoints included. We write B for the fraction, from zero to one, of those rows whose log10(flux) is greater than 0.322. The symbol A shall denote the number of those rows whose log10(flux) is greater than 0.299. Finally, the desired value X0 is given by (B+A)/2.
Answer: 2.0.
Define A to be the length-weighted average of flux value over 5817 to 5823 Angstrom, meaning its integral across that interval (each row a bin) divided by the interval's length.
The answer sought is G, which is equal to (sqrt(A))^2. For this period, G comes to 2.13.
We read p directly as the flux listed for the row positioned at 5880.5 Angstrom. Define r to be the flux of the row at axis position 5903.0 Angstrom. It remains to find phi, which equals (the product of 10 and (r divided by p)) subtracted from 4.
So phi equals -8.0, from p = 1.69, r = 2.02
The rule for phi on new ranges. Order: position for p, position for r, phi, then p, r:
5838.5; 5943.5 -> -7.1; 2.2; 2.45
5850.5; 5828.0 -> -6.9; 2.11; 2.29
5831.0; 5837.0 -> -6.0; 2.18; 2.19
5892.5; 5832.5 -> -11.5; 1.59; 2.47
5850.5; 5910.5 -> -7.0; 2.11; 2.33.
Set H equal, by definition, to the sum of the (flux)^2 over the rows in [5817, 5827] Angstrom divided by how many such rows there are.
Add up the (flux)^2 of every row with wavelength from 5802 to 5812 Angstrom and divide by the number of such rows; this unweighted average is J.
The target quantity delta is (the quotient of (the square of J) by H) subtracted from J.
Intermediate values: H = 4.92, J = 4.7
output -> 0.2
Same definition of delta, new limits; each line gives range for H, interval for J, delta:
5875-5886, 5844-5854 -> -1.3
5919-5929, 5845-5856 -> -0.4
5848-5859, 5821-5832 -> -0.5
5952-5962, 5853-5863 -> 0.5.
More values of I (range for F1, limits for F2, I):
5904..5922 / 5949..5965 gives 2.32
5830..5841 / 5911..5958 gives 2.39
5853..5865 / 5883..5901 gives 1.95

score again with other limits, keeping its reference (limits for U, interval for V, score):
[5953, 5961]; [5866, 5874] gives -2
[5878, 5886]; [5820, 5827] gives 0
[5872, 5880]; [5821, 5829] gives 0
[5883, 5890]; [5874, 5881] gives -2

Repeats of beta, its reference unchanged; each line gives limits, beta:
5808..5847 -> 5835.5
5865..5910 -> 5886.5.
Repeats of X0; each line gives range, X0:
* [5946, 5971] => 8.9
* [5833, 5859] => 7.4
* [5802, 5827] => 7.8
